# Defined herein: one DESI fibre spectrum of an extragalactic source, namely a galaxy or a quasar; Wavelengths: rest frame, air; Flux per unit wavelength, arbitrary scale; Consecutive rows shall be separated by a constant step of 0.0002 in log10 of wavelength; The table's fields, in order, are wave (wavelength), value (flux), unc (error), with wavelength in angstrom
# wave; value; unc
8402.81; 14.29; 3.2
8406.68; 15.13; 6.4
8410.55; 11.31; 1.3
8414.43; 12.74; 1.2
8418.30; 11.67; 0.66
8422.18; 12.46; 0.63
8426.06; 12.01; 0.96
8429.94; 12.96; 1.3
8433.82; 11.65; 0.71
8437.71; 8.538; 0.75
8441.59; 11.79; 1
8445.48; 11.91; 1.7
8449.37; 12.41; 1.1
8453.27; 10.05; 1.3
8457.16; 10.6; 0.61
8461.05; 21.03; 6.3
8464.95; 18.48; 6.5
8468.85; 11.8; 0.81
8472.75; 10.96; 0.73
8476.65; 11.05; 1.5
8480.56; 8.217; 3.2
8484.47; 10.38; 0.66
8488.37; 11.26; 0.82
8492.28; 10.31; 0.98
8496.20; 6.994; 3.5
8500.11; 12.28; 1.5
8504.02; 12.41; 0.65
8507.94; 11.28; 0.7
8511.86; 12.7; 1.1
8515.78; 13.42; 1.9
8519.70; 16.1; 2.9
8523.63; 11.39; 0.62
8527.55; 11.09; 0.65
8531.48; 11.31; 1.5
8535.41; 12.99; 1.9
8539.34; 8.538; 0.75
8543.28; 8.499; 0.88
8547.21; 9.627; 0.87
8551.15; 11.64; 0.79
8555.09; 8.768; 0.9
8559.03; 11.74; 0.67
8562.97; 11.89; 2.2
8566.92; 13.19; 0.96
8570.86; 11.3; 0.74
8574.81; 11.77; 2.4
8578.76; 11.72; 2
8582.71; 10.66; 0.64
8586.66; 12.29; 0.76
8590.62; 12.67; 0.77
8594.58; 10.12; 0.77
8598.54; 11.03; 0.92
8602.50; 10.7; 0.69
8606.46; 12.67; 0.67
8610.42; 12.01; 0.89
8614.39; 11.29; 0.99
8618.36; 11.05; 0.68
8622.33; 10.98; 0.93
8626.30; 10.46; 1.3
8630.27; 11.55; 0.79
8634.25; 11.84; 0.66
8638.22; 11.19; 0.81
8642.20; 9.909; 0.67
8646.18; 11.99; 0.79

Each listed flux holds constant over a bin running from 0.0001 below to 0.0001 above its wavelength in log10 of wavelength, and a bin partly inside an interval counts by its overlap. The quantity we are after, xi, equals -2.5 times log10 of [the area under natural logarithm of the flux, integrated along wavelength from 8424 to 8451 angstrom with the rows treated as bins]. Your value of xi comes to -4.55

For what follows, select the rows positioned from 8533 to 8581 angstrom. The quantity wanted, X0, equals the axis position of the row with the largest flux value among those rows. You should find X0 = 8566.92 angstrom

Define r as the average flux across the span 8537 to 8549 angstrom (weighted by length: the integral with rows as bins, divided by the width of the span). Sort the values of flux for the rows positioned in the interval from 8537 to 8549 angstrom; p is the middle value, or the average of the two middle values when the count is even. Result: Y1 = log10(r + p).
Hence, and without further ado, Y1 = 1.244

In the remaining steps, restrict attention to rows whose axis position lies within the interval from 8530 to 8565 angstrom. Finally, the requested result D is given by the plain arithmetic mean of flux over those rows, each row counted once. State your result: 10.6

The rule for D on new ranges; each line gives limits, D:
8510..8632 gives 11.5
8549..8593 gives 11.6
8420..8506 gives 11.8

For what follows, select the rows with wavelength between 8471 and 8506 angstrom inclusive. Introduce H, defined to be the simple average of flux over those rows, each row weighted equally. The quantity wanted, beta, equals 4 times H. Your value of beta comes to 42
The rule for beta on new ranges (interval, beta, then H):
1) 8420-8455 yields 46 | 11.5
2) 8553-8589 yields 46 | 11.5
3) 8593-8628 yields 45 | 11.1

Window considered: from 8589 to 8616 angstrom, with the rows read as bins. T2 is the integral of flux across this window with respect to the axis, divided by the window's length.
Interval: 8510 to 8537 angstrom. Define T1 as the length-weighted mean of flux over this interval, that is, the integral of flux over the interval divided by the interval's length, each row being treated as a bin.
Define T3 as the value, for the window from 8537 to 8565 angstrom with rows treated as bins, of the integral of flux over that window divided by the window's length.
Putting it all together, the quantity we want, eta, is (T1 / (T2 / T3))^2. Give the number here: 126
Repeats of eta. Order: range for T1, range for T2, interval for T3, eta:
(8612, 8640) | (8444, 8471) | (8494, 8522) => 98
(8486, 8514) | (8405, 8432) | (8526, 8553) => 85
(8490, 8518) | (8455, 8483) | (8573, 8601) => 99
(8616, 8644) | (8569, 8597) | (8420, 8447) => 124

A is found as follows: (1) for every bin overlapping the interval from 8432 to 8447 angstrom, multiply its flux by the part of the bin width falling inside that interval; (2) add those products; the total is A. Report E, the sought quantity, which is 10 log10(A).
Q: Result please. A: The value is 22.15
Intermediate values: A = 164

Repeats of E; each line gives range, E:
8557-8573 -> 22.84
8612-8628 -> 22.45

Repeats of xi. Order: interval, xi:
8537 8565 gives -4.52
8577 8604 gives -4.54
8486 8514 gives -4.56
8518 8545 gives -4.53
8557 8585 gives -4.60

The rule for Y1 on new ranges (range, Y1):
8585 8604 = 1.350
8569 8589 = 1.367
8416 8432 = 1.390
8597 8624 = 1.351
